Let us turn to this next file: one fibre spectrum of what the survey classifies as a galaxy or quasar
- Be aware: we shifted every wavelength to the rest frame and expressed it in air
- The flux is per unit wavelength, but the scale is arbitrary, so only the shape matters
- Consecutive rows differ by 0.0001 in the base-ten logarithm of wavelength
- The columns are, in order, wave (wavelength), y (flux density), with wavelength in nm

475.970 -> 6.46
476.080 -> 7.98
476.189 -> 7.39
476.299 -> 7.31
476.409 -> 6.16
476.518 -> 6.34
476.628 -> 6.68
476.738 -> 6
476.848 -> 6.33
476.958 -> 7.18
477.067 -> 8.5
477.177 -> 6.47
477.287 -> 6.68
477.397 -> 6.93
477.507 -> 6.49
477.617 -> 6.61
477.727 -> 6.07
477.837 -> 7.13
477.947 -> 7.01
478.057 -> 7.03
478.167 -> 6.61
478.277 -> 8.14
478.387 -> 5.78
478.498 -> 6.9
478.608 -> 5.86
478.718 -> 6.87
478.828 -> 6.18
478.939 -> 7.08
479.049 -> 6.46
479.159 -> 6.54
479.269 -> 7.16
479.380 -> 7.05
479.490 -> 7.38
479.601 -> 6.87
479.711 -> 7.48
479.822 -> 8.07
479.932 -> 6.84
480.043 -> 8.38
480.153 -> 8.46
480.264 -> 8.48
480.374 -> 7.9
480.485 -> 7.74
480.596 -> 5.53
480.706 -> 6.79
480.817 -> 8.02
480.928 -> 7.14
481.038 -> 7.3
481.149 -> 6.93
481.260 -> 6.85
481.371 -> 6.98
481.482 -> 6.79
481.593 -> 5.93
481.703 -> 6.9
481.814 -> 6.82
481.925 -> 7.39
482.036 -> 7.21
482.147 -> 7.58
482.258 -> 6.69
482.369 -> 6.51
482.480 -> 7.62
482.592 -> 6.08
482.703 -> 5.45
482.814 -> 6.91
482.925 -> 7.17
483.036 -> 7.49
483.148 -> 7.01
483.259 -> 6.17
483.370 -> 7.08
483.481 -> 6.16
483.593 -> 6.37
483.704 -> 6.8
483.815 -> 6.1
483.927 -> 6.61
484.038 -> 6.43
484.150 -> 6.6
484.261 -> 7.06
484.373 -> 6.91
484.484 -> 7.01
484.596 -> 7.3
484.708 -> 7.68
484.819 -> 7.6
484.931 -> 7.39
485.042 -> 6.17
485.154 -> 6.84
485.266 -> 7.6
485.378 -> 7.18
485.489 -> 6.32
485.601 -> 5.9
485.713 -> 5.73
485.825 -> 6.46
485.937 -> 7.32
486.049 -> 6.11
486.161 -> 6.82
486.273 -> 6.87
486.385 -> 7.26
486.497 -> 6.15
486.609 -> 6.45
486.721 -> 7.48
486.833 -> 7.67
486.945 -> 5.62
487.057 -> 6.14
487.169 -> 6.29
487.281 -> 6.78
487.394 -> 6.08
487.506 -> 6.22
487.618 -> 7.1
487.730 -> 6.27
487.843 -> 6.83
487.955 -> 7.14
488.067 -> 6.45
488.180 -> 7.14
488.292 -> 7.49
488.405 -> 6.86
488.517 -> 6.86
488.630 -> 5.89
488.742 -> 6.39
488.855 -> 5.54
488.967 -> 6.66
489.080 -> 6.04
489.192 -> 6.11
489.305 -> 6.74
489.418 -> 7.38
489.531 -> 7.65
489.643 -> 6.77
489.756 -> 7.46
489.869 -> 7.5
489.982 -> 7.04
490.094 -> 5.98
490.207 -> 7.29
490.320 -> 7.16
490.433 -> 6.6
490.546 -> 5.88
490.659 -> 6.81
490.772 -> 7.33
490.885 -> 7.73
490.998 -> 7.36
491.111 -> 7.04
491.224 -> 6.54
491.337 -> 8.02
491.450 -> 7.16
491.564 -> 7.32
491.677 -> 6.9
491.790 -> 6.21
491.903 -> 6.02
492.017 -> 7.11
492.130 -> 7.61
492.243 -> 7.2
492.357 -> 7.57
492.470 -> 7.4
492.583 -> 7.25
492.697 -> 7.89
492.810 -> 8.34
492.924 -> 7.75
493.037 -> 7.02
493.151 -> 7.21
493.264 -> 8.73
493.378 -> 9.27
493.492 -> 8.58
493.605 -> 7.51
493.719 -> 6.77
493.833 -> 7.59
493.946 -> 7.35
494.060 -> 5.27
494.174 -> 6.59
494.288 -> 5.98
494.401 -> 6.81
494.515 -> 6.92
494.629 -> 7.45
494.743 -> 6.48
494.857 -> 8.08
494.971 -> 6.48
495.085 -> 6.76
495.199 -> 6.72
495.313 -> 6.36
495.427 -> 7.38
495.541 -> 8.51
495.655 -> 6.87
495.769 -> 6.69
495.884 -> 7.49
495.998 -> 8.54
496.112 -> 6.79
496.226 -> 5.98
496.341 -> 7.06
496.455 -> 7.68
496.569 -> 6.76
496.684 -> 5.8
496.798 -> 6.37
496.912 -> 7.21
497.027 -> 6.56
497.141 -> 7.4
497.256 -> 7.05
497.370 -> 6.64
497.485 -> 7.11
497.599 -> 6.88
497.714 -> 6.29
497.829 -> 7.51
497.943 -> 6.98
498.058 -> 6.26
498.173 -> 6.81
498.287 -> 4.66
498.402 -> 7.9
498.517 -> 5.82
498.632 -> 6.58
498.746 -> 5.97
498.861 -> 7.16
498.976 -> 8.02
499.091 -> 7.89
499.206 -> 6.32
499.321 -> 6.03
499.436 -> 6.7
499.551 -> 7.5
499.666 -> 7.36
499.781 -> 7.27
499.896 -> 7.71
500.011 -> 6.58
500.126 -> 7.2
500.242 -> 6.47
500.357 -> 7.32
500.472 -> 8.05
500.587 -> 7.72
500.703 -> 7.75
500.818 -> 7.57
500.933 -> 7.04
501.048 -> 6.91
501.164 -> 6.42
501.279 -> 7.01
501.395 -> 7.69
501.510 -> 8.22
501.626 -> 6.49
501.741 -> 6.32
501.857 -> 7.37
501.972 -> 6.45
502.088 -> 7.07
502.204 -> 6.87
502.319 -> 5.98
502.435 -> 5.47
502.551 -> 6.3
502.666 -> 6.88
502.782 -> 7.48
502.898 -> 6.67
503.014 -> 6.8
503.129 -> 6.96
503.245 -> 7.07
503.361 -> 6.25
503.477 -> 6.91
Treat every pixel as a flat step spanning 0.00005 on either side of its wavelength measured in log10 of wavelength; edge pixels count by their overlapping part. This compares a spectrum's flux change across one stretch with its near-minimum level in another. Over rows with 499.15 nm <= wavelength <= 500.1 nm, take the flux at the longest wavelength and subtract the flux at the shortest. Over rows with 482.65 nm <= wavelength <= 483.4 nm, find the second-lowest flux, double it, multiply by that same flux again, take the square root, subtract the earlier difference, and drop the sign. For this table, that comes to 8.5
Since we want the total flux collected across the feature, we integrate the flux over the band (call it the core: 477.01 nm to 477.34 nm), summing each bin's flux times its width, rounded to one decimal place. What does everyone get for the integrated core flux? 2.4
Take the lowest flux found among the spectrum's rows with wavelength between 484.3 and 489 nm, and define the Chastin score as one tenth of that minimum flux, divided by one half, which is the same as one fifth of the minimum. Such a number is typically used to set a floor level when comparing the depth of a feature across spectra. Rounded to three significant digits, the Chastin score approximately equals 1.11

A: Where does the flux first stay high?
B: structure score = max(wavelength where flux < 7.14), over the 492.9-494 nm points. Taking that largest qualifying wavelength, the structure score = 493.719 nm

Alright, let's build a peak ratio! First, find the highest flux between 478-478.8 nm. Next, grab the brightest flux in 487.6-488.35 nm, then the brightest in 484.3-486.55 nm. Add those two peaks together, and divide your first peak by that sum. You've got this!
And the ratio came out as 0.537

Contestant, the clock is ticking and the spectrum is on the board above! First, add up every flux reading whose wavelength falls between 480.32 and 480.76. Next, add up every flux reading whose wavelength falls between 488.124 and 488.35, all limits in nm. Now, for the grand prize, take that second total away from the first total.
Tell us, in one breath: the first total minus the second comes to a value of 13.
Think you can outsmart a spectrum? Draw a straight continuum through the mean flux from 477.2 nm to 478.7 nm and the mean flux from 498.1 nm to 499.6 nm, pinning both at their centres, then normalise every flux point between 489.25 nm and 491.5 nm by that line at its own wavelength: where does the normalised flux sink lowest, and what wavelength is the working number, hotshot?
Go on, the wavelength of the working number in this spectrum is 490.546 nm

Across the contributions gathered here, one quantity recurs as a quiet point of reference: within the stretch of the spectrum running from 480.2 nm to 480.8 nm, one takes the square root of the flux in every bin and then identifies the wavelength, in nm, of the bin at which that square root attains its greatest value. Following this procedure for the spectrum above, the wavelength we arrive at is 480.264 nm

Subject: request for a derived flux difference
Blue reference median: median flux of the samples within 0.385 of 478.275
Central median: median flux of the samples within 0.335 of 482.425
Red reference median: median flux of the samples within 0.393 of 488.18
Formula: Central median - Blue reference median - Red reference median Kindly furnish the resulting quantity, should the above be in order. -7.2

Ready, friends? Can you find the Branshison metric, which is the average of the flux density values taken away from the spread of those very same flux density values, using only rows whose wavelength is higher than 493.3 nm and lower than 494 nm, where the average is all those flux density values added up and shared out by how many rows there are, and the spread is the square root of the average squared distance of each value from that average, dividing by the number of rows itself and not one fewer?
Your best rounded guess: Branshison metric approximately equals -7.0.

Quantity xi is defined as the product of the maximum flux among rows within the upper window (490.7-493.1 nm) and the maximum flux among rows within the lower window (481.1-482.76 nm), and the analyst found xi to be 63.6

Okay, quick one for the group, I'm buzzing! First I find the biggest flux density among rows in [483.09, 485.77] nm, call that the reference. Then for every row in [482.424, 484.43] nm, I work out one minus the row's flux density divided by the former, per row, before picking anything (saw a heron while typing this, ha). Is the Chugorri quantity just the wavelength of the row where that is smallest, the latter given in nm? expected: 482.480 nm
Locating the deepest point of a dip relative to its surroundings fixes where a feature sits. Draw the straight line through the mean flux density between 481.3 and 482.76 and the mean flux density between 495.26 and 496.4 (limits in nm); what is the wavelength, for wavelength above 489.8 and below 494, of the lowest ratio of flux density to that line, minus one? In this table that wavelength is 490.546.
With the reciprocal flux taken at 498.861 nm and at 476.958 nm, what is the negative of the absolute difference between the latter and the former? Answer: 0.000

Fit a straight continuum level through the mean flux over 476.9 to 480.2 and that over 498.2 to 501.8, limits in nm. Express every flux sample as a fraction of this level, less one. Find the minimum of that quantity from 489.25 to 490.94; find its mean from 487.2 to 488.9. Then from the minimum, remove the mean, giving -0.10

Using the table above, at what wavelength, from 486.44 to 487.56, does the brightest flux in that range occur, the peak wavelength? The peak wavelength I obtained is 486.833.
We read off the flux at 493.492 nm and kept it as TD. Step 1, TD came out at 8.58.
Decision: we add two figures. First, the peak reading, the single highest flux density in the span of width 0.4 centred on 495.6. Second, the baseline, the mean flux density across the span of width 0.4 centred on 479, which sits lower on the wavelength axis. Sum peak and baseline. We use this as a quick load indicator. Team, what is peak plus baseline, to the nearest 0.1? 15.1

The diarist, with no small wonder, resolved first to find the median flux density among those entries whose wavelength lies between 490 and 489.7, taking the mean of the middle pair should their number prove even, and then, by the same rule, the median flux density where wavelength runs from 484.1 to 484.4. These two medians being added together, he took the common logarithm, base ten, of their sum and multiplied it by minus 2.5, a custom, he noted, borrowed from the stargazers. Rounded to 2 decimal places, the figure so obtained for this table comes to -2.89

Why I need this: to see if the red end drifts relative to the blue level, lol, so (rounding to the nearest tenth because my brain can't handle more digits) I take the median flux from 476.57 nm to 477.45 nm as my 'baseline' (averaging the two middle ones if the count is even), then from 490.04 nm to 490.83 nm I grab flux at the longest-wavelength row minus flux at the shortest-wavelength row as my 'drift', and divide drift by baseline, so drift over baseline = 0.2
